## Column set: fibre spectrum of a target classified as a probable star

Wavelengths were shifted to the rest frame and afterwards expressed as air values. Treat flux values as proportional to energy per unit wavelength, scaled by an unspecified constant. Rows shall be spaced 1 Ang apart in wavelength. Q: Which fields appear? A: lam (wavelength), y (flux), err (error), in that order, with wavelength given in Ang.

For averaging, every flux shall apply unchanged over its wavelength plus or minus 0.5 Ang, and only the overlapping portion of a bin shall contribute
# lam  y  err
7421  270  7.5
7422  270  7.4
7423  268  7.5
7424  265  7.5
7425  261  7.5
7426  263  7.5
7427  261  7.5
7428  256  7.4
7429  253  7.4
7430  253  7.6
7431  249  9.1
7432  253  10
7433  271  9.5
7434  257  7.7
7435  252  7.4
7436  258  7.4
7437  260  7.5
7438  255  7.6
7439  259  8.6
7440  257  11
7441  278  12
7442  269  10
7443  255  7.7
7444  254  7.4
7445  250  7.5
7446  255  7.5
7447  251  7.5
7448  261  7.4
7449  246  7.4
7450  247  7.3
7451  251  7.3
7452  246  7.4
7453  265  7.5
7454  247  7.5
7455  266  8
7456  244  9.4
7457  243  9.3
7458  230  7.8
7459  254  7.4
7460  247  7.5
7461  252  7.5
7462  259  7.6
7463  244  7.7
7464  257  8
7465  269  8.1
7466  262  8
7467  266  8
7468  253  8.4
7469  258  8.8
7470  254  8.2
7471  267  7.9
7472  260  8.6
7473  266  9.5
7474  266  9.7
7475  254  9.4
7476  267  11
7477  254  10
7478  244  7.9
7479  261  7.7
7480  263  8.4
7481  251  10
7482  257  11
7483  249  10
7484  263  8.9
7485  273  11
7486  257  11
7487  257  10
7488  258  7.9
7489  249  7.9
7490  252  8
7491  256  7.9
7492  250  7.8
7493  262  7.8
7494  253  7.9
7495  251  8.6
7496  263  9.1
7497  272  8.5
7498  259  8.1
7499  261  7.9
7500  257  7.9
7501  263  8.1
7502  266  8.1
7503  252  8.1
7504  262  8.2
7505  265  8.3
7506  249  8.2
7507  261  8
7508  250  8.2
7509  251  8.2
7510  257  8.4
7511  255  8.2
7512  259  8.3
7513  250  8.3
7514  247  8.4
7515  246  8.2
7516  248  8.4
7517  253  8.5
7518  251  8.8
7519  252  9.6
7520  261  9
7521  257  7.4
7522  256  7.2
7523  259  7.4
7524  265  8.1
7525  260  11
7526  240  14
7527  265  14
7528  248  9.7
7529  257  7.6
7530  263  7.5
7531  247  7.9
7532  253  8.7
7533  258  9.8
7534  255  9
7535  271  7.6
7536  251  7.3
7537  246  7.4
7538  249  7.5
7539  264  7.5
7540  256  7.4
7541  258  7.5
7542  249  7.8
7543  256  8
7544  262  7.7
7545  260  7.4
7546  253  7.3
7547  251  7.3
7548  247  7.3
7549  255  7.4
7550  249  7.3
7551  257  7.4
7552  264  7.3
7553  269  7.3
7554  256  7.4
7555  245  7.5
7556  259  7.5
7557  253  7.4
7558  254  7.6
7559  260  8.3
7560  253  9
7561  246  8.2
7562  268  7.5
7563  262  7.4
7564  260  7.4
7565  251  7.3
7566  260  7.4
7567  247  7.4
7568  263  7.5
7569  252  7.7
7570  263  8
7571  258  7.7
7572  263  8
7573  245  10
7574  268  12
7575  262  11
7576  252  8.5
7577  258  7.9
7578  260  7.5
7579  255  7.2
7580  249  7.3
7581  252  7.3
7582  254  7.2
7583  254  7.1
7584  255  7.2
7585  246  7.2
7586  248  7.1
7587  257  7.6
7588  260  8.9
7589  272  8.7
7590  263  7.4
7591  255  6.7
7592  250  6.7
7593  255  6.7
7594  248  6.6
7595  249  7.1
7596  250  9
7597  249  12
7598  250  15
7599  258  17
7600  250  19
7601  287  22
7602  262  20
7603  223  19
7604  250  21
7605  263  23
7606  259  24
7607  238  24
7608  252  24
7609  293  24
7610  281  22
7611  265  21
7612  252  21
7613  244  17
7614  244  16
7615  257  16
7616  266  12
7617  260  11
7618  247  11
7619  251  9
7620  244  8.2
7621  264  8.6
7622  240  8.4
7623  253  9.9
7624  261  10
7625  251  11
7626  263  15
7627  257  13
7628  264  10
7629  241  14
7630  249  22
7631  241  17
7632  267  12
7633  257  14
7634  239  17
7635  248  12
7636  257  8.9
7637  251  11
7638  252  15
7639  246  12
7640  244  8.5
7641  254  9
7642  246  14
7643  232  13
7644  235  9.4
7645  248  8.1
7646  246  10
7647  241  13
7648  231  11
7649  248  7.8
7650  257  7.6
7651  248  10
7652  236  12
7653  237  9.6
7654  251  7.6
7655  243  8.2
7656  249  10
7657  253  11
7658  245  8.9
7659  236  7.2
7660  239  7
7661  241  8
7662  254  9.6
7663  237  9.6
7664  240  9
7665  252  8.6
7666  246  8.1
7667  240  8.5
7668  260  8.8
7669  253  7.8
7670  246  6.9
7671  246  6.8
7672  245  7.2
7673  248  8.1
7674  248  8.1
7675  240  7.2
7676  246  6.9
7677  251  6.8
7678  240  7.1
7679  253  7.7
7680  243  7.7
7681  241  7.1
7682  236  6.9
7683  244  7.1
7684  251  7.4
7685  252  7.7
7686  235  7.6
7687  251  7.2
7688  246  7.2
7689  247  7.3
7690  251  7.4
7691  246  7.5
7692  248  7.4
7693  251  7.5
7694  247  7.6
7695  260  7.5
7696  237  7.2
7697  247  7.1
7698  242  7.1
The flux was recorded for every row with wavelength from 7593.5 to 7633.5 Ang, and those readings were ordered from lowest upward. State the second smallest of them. 238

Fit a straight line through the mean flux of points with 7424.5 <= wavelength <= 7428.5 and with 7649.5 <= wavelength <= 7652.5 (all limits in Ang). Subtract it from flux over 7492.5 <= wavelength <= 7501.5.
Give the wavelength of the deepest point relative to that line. 7495 Ang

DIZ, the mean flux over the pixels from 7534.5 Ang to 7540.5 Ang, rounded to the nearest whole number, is 256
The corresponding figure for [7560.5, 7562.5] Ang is 257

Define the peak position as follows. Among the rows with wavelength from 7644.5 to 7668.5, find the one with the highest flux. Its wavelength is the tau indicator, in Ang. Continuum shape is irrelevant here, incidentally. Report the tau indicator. 7668 Ang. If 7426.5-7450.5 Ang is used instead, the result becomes 7441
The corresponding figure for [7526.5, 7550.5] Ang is 7535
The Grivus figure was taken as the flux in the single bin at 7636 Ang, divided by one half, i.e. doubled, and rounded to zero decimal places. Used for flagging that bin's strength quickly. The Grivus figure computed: 514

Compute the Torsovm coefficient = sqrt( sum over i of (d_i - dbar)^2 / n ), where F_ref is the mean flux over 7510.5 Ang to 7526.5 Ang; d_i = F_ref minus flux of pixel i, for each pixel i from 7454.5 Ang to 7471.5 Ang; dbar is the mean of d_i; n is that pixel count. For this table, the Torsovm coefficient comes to 10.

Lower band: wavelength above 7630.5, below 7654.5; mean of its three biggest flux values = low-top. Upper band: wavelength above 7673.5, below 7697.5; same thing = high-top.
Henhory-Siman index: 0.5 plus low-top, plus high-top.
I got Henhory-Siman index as 516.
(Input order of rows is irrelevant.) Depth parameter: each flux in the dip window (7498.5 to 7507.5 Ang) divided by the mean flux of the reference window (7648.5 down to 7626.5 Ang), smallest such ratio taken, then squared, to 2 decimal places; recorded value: 1.01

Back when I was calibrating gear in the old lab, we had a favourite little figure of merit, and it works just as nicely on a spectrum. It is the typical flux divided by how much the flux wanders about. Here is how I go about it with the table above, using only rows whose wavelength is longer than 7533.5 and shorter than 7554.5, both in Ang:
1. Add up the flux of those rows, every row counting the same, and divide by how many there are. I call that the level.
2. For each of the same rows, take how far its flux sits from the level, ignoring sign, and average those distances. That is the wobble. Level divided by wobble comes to 48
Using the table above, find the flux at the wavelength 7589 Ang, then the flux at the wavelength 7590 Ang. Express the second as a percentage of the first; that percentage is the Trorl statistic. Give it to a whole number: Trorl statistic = 97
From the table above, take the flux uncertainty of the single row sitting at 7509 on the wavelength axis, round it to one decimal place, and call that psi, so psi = 8.2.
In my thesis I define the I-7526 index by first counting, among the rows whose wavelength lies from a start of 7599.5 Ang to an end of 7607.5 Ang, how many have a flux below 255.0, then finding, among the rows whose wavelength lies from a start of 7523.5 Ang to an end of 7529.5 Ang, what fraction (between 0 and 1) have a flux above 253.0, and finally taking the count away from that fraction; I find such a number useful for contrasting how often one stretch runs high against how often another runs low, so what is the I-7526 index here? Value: -3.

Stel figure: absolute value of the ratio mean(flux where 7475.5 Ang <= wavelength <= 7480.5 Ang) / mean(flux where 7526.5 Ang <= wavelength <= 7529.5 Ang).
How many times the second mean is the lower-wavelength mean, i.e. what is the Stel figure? 1.00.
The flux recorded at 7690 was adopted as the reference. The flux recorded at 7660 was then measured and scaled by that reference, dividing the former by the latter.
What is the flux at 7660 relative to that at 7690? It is 0.95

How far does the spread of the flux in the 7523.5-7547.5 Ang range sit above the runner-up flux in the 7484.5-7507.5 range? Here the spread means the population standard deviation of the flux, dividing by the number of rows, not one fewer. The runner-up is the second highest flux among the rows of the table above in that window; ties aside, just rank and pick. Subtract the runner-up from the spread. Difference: -265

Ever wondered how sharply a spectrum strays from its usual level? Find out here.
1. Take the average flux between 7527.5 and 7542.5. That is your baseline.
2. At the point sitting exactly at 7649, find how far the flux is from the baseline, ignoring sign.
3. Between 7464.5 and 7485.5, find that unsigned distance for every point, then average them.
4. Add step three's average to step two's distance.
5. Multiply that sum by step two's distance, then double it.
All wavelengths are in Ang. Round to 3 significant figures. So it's 201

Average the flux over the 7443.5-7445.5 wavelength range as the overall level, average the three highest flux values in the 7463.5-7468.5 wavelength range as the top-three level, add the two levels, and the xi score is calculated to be 518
